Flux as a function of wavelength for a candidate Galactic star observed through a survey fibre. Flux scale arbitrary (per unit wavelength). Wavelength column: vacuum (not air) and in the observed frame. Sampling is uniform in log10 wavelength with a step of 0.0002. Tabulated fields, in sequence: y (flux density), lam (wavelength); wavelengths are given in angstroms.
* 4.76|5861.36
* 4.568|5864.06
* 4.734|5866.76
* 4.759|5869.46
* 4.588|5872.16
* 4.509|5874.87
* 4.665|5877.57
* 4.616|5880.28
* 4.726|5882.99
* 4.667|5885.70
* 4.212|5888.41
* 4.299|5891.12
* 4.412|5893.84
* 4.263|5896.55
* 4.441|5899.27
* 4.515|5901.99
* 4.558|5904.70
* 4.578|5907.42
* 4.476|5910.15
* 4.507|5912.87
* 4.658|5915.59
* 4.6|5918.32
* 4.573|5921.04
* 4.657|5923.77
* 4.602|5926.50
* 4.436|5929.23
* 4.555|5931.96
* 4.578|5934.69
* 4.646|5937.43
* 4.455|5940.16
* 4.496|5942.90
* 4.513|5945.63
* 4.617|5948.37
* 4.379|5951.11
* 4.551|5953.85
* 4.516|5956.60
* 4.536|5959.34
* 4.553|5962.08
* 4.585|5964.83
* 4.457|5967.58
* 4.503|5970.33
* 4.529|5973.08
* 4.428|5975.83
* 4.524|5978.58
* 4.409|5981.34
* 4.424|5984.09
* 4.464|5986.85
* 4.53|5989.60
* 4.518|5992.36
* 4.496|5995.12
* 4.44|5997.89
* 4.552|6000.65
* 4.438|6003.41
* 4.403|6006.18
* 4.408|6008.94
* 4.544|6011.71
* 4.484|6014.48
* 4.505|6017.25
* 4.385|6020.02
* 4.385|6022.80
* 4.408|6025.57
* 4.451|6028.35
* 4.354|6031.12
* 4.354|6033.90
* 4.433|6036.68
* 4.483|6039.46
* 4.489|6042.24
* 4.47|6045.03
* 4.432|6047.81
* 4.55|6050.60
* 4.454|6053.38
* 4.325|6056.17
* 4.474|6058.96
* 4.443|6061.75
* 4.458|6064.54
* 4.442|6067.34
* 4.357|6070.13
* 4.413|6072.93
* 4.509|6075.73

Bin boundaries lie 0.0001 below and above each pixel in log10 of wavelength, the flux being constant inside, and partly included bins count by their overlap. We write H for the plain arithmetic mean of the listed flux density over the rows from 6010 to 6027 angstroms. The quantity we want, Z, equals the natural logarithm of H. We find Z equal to 1.493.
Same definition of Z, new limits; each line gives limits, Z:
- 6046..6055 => 1.499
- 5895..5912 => 1.498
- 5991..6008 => 1.498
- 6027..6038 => 1.481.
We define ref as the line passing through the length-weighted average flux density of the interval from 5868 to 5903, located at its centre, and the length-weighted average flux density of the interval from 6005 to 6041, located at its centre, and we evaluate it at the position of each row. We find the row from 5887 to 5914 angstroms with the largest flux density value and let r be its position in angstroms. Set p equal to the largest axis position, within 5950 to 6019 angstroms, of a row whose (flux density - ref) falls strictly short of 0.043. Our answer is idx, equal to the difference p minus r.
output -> 101.5 angstroms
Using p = 6008.94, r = 5907.42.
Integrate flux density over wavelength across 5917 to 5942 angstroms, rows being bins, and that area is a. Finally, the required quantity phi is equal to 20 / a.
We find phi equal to 0.175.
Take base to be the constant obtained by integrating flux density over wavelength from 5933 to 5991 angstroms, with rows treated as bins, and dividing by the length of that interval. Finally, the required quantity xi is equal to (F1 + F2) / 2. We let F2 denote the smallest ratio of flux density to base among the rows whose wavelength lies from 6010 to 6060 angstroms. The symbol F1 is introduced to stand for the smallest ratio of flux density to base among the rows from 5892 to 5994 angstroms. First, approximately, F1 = 0.945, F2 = 0.959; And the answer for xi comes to 0.952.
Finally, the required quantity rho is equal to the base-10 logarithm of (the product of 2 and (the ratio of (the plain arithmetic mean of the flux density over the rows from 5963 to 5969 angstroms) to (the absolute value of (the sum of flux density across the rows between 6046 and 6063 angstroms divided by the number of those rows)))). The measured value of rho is 0.308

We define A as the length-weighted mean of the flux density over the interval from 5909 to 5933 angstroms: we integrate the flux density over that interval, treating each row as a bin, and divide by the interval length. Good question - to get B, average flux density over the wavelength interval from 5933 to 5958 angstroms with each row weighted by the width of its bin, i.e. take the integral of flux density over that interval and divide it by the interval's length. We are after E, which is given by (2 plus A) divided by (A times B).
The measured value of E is 0.318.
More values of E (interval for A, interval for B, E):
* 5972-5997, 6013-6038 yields 0.327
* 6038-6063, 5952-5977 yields 0.321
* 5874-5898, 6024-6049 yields 0.326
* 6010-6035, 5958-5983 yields 0.322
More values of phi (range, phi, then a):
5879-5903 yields 0.187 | 107.0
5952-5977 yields 0.177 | 112.9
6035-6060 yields 0.180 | 111.4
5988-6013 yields 0.179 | 112.0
